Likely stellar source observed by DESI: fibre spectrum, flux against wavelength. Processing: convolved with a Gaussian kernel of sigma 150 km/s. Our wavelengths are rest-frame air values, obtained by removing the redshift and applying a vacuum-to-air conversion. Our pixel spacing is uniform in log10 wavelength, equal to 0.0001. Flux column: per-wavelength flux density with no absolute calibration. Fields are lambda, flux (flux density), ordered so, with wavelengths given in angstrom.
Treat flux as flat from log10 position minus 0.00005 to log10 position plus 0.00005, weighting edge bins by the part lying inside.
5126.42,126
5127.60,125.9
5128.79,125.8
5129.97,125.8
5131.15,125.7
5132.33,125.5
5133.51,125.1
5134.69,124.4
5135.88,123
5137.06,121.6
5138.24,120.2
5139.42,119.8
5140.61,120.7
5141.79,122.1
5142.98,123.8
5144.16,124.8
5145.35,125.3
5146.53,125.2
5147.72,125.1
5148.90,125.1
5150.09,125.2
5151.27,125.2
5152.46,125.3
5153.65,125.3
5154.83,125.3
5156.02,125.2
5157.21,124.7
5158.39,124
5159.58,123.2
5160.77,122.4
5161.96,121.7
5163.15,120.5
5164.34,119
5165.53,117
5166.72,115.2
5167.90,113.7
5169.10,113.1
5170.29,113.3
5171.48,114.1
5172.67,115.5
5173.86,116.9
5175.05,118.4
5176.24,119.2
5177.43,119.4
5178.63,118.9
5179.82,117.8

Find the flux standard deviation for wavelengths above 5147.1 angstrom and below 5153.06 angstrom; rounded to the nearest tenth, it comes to 0.1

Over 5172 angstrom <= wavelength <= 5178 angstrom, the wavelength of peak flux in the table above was 5177.43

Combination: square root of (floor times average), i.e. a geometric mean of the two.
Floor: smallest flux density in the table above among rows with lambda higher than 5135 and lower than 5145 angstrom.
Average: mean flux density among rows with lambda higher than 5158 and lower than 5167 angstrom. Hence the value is 120.1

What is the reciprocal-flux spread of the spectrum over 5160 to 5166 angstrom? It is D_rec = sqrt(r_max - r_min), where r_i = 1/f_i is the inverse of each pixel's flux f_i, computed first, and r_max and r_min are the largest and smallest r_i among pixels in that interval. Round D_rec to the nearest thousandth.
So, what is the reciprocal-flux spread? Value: 0.019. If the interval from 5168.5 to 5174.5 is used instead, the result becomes 0.017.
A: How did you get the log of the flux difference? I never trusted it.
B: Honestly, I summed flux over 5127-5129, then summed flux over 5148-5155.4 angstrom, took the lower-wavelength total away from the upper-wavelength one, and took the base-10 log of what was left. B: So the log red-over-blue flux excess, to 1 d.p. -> 2.7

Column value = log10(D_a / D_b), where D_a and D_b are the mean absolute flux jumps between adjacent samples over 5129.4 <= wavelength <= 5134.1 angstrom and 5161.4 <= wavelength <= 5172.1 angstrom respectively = -0.71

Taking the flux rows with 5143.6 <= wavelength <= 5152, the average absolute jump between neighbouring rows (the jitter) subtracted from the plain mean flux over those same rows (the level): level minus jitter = 125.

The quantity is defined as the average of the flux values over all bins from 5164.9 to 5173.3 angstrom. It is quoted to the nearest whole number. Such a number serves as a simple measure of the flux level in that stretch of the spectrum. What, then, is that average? 115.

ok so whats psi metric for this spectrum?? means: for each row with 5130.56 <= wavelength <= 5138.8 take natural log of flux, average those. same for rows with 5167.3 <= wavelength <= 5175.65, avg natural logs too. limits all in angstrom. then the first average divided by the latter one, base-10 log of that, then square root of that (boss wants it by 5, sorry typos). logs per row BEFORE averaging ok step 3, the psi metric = 0.081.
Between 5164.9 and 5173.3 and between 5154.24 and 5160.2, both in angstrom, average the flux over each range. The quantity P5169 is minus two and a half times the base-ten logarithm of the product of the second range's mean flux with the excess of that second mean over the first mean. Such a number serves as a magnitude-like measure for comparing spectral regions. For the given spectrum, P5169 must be -7.73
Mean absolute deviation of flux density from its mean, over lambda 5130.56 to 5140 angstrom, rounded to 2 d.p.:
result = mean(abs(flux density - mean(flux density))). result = 2.01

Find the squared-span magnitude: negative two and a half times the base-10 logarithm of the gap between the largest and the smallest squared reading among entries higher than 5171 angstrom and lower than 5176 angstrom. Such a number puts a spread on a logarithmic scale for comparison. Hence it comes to -7.5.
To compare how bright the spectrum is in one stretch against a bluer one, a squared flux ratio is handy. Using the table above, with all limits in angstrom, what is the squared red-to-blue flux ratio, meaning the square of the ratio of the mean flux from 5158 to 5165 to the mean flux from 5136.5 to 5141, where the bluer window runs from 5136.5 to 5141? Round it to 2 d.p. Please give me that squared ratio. 1.02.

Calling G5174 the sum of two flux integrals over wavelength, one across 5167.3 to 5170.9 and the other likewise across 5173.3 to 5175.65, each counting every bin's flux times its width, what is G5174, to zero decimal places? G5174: 685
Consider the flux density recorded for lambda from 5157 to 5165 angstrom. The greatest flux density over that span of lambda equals 124.7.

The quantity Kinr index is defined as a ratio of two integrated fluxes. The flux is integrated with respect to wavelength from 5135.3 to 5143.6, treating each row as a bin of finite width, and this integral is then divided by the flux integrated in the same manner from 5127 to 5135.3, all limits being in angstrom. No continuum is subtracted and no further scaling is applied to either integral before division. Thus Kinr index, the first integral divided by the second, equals 0.971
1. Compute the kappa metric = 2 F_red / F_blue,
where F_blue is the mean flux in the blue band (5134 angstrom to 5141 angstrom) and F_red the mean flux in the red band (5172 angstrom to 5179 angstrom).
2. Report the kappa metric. 1.94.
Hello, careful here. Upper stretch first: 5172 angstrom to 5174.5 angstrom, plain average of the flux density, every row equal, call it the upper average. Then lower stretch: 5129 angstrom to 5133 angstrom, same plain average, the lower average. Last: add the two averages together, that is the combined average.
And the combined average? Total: 242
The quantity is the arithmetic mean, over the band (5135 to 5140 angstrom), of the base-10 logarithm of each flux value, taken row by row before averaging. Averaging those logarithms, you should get 2.08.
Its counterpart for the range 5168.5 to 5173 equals 2.06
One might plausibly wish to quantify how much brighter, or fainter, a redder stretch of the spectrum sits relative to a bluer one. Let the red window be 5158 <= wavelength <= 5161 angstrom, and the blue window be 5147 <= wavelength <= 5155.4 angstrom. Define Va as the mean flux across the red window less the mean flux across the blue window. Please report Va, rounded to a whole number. -2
